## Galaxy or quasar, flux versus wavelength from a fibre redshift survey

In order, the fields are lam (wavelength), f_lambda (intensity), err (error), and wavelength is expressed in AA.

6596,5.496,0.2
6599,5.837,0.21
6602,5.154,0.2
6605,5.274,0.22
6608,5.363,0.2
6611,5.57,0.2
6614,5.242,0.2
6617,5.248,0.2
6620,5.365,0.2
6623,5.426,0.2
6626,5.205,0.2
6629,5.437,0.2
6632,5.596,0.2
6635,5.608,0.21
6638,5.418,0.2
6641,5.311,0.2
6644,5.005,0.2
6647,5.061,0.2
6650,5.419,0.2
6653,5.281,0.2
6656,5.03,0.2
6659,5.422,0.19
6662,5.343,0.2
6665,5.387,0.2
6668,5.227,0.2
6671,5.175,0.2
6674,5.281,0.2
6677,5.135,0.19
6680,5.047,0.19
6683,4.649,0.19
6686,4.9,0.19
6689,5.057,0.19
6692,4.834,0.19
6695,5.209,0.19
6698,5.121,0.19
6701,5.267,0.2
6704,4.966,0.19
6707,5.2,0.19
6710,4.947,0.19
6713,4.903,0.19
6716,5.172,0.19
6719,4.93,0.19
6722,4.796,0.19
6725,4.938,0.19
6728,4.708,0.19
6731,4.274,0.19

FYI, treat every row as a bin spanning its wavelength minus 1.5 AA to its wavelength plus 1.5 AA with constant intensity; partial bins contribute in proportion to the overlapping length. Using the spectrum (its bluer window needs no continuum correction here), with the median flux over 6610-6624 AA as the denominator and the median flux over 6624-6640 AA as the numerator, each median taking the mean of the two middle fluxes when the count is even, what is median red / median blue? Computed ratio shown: 1.01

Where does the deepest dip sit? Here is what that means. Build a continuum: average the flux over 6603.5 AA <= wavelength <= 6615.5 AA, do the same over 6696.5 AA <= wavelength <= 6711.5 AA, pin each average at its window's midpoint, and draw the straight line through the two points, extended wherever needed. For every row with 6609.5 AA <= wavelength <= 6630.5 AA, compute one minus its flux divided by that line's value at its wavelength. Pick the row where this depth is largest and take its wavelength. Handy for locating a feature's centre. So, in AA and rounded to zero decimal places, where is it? 6626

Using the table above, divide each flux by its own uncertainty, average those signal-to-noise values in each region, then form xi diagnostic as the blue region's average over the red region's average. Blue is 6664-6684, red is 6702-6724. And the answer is 1.00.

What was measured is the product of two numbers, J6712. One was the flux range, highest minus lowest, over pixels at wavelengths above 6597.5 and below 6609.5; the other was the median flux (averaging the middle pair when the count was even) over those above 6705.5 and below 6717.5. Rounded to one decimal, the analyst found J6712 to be 3.5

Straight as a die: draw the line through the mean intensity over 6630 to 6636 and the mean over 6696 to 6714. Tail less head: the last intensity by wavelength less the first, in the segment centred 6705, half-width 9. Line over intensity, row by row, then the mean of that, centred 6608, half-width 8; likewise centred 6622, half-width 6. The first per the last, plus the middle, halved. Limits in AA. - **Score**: 0.44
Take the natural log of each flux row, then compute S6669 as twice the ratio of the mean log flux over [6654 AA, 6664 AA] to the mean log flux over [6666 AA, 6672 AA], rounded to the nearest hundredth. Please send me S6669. 2.01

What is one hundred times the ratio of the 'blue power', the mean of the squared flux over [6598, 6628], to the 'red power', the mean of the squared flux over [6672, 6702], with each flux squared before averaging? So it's 113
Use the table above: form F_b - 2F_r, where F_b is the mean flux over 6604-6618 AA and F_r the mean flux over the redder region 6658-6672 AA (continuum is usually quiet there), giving -5.3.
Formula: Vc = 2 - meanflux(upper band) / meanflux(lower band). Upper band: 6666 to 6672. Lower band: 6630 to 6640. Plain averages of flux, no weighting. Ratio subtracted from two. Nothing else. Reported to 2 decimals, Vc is 1.06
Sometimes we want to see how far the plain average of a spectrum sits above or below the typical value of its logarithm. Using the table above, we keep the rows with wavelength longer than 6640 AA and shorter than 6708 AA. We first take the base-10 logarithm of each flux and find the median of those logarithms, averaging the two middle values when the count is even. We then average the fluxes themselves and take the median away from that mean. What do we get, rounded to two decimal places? 4.43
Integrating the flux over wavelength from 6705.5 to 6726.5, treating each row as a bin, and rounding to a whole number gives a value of 105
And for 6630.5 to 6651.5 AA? 112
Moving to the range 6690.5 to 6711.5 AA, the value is 107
